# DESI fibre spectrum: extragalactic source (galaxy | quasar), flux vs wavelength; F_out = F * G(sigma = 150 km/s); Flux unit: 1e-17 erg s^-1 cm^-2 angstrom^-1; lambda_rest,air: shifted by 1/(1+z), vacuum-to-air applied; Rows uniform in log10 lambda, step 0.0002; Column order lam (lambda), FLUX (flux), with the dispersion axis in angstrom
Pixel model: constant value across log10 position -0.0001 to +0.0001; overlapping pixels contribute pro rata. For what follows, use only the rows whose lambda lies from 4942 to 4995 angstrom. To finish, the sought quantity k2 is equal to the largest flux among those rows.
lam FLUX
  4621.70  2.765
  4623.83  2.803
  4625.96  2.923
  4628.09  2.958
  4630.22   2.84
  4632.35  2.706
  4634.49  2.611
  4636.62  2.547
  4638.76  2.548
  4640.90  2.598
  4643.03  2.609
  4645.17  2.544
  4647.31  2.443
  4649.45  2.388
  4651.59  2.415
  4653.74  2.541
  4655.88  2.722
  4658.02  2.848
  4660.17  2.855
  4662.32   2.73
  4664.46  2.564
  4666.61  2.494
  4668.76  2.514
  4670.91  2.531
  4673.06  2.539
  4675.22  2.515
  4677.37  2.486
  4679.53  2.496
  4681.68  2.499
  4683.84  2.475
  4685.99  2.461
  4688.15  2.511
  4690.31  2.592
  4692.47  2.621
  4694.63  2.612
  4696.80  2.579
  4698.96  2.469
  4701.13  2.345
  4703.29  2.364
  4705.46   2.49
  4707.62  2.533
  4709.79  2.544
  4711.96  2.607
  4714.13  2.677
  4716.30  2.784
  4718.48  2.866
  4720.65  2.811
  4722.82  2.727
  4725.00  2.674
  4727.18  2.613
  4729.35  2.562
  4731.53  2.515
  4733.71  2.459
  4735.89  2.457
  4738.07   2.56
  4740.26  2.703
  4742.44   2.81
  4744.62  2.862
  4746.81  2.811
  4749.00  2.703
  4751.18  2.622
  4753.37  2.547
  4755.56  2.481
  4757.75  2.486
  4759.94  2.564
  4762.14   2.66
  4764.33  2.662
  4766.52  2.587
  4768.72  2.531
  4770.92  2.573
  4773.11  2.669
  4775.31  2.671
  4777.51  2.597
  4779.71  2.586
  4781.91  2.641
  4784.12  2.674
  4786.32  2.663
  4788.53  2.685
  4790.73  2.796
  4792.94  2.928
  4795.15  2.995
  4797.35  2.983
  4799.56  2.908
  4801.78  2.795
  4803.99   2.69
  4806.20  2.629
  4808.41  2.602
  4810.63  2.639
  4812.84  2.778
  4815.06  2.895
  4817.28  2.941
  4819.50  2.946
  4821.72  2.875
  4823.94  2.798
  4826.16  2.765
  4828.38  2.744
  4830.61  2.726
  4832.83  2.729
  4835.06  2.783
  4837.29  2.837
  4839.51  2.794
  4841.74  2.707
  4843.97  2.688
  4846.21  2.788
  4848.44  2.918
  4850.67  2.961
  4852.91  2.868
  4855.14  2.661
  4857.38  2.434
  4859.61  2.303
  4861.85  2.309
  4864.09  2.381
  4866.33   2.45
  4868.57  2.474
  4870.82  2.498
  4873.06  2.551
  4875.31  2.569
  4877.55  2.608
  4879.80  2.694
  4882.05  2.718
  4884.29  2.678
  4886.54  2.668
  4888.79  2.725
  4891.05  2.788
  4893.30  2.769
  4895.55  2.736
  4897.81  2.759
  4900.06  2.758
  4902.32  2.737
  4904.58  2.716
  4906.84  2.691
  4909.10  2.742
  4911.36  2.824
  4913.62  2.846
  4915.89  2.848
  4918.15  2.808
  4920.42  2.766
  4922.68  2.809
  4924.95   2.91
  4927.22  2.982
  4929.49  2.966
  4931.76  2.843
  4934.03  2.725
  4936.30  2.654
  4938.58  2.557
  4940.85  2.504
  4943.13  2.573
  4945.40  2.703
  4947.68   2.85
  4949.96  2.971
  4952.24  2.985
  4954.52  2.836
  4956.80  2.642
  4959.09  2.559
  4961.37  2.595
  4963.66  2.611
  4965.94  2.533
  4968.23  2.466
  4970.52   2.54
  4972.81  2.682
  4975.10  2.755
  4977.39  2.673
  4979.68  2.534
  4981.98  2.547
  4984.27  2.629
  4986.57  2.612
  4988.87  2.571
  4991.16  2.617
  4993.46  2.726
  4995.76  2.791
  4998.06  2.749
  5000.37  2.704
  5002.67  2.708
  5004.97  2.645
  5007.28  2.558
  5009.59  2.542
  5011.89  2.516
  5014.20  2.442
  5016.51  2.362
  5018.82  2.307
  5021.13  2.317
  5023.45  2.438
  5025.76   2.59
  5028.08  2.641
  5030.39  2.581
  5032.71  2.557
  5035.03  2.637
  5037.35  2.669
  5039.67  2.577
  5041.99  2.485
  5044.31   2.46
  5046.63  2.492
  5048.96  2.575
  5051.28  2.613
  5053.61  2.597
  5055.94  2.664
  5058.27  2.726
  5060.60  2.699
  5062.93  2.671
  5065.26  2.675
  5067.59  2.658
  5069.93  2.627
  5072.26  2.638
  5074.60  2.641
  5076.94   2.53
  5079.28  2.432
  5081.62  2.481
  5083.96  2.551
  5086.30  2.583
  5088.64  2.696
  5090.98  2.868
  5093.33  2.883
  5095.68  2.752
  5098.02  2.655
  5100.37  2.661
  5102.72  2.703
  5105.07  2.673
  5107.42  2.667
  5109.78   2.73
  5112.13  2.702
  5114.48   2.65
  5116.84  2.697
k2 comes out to 2.985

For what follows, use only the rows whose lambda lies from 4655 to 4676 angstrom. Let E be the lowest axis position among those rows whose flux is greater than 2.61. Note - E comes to 4655.88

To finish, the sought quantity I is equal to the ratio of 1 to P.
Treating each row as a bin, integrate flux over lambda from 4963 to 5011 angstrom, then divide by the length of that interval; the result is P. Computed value 0.380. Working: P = 2.63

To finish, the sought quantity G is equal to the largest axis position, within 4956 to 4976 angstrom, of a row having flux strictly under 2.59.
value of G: 4970.52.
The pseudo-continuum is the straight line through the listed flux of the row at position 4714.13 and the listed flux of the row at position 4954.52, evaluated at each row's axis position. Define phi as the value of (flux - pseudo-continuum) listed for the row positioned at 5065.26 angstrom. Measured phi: -0.23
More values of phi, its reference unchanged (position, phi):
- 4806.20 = -0.11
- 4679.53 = -0.16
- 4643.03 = -0.02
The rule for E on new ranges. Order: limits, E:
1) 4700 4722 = 4714.13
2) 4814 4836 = 4815.06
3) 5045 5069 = 5051.28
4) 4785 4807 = 4786.32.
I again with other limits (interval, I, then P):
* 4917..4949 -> 0.362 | 2.76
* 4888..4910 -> 0.365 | 2.74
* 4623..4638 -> 0.362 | 2.76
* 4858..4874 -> 0.413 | 2.42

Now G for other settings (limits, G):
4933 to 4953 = 4943.13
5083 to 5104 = 5086.30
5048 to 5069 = 5048.96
